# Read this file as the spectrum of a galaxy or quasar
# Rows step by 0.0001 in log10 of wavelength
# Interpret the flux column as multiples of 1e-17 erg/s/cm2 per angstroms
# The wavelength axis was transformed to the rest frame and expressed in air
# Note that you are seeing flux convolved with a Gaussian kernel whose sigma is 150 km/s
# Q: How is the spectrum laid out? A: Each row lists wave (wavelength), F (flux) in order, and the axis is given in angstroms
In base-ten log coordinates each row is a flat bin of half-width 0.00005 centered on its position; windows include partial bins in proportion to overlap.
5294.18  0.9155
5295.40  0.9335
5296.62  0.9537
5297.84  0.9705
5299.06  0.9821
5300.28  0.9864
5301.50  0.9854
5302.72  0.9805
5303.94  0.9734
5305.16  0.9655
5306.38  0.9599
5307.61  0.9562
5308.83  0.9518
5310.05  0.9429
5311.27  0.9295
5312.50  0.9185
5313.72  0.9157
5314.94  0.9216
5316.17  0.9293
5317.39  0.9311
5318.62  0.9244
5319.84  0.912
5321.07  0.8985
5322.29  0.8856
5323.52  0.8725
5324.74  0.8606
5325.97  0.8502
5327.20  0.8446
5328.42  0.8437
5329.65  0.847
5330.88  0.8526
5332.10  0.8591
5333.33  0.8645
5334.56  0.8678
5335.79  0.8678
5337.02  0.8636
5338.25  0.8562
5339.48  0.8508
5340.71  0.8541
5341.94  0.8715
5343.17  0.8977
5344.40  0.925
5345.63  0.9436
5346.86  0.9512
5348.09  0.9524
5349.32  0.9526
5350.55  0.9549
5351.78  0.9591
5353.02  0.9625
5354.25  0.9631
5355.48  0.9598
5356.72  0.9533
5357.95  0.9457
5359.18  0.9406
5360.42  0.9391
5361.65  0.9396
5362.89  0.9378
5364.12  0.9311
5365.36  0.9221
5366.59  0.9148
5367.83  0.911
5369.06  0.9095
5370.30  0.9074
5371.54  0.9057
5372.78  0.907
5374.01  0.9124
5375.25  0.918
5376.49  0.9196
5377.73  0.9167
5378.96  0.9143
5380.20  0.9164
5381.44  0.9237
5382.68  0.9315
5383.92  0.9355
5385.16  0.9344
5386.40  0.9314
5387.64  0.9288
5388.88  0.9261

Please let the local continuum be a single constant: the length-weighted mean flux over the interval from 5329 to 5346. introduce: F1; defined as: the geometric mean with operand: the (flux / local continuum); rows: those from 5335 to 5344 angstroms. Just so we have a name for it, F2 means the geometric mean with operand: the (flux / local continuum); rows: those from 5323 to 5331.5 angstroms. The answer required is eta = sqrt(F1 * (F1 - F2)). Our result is 0.121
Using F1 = 0.99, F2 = 0.98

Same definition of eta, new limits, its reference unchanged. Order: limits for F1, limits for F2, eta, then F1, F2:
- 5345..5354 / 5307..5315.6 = 0.159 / 1.09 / 1.07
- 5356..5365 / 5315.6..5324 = 0.204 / 1.08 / 1.04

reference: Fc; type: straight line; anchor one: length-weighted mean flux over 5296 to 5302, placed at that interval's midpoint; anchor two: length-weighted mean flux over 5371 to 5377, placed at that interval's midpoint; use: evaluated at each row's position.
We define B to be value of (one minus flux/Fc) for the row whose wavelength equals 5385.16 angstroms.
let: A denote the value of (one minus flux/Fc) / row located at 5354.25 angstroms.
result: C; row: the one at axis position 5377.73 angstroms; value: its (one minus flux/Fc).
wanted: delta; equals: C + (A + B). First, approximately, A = -0.037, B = -0.035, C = -0.01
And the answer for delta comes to -0.08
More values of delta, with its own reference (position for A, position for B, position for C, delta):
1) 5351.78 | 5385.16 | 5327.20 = 0.05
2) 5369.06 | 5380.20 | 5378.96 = -0.01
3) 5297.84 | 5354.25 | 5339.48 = 0.07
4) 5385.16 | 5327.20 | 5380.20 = 0.07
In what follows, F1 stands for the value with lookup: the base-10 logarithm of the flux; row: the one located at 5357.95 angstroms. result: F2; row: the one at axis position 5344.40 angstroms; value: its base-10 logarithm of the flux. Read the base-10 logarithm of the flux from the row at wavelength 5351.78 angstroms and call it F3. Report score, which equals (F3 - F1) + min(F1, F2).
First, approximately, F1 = -0.024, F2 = -0.034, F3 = -0.018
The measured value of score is -0.028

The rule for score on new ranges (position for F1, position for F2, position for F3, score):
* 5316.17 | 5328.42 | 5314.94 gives -0.077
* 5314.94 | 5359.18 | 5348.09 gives -0.021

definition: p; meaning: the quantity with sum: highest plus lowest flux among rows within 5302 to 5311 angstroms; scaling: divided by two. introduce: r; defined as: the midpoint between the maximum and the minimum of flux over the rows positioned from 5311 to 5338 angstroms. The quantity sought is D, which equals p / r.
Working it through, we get 1.08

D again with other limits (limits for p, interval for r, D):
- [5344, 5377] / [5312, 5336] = 1.05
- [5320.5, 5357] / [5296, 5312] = 0.94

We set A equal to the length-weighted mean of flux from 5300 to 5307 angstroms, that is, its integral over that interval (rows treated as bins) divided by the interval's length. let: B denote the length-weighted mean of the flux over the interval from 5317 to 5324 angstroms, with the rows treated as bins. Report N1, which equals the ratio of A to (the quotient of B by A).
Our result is 1.05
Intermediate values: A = 0.974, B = 0.90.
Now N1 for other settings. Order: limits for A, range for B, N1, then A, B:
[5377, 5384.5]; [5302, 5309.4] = 0.88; 0.923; 0.96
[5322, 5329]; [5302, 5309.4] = 0.76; 0.859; 0.96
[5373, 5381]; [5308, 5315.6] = 0.90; 0.917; 0.93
